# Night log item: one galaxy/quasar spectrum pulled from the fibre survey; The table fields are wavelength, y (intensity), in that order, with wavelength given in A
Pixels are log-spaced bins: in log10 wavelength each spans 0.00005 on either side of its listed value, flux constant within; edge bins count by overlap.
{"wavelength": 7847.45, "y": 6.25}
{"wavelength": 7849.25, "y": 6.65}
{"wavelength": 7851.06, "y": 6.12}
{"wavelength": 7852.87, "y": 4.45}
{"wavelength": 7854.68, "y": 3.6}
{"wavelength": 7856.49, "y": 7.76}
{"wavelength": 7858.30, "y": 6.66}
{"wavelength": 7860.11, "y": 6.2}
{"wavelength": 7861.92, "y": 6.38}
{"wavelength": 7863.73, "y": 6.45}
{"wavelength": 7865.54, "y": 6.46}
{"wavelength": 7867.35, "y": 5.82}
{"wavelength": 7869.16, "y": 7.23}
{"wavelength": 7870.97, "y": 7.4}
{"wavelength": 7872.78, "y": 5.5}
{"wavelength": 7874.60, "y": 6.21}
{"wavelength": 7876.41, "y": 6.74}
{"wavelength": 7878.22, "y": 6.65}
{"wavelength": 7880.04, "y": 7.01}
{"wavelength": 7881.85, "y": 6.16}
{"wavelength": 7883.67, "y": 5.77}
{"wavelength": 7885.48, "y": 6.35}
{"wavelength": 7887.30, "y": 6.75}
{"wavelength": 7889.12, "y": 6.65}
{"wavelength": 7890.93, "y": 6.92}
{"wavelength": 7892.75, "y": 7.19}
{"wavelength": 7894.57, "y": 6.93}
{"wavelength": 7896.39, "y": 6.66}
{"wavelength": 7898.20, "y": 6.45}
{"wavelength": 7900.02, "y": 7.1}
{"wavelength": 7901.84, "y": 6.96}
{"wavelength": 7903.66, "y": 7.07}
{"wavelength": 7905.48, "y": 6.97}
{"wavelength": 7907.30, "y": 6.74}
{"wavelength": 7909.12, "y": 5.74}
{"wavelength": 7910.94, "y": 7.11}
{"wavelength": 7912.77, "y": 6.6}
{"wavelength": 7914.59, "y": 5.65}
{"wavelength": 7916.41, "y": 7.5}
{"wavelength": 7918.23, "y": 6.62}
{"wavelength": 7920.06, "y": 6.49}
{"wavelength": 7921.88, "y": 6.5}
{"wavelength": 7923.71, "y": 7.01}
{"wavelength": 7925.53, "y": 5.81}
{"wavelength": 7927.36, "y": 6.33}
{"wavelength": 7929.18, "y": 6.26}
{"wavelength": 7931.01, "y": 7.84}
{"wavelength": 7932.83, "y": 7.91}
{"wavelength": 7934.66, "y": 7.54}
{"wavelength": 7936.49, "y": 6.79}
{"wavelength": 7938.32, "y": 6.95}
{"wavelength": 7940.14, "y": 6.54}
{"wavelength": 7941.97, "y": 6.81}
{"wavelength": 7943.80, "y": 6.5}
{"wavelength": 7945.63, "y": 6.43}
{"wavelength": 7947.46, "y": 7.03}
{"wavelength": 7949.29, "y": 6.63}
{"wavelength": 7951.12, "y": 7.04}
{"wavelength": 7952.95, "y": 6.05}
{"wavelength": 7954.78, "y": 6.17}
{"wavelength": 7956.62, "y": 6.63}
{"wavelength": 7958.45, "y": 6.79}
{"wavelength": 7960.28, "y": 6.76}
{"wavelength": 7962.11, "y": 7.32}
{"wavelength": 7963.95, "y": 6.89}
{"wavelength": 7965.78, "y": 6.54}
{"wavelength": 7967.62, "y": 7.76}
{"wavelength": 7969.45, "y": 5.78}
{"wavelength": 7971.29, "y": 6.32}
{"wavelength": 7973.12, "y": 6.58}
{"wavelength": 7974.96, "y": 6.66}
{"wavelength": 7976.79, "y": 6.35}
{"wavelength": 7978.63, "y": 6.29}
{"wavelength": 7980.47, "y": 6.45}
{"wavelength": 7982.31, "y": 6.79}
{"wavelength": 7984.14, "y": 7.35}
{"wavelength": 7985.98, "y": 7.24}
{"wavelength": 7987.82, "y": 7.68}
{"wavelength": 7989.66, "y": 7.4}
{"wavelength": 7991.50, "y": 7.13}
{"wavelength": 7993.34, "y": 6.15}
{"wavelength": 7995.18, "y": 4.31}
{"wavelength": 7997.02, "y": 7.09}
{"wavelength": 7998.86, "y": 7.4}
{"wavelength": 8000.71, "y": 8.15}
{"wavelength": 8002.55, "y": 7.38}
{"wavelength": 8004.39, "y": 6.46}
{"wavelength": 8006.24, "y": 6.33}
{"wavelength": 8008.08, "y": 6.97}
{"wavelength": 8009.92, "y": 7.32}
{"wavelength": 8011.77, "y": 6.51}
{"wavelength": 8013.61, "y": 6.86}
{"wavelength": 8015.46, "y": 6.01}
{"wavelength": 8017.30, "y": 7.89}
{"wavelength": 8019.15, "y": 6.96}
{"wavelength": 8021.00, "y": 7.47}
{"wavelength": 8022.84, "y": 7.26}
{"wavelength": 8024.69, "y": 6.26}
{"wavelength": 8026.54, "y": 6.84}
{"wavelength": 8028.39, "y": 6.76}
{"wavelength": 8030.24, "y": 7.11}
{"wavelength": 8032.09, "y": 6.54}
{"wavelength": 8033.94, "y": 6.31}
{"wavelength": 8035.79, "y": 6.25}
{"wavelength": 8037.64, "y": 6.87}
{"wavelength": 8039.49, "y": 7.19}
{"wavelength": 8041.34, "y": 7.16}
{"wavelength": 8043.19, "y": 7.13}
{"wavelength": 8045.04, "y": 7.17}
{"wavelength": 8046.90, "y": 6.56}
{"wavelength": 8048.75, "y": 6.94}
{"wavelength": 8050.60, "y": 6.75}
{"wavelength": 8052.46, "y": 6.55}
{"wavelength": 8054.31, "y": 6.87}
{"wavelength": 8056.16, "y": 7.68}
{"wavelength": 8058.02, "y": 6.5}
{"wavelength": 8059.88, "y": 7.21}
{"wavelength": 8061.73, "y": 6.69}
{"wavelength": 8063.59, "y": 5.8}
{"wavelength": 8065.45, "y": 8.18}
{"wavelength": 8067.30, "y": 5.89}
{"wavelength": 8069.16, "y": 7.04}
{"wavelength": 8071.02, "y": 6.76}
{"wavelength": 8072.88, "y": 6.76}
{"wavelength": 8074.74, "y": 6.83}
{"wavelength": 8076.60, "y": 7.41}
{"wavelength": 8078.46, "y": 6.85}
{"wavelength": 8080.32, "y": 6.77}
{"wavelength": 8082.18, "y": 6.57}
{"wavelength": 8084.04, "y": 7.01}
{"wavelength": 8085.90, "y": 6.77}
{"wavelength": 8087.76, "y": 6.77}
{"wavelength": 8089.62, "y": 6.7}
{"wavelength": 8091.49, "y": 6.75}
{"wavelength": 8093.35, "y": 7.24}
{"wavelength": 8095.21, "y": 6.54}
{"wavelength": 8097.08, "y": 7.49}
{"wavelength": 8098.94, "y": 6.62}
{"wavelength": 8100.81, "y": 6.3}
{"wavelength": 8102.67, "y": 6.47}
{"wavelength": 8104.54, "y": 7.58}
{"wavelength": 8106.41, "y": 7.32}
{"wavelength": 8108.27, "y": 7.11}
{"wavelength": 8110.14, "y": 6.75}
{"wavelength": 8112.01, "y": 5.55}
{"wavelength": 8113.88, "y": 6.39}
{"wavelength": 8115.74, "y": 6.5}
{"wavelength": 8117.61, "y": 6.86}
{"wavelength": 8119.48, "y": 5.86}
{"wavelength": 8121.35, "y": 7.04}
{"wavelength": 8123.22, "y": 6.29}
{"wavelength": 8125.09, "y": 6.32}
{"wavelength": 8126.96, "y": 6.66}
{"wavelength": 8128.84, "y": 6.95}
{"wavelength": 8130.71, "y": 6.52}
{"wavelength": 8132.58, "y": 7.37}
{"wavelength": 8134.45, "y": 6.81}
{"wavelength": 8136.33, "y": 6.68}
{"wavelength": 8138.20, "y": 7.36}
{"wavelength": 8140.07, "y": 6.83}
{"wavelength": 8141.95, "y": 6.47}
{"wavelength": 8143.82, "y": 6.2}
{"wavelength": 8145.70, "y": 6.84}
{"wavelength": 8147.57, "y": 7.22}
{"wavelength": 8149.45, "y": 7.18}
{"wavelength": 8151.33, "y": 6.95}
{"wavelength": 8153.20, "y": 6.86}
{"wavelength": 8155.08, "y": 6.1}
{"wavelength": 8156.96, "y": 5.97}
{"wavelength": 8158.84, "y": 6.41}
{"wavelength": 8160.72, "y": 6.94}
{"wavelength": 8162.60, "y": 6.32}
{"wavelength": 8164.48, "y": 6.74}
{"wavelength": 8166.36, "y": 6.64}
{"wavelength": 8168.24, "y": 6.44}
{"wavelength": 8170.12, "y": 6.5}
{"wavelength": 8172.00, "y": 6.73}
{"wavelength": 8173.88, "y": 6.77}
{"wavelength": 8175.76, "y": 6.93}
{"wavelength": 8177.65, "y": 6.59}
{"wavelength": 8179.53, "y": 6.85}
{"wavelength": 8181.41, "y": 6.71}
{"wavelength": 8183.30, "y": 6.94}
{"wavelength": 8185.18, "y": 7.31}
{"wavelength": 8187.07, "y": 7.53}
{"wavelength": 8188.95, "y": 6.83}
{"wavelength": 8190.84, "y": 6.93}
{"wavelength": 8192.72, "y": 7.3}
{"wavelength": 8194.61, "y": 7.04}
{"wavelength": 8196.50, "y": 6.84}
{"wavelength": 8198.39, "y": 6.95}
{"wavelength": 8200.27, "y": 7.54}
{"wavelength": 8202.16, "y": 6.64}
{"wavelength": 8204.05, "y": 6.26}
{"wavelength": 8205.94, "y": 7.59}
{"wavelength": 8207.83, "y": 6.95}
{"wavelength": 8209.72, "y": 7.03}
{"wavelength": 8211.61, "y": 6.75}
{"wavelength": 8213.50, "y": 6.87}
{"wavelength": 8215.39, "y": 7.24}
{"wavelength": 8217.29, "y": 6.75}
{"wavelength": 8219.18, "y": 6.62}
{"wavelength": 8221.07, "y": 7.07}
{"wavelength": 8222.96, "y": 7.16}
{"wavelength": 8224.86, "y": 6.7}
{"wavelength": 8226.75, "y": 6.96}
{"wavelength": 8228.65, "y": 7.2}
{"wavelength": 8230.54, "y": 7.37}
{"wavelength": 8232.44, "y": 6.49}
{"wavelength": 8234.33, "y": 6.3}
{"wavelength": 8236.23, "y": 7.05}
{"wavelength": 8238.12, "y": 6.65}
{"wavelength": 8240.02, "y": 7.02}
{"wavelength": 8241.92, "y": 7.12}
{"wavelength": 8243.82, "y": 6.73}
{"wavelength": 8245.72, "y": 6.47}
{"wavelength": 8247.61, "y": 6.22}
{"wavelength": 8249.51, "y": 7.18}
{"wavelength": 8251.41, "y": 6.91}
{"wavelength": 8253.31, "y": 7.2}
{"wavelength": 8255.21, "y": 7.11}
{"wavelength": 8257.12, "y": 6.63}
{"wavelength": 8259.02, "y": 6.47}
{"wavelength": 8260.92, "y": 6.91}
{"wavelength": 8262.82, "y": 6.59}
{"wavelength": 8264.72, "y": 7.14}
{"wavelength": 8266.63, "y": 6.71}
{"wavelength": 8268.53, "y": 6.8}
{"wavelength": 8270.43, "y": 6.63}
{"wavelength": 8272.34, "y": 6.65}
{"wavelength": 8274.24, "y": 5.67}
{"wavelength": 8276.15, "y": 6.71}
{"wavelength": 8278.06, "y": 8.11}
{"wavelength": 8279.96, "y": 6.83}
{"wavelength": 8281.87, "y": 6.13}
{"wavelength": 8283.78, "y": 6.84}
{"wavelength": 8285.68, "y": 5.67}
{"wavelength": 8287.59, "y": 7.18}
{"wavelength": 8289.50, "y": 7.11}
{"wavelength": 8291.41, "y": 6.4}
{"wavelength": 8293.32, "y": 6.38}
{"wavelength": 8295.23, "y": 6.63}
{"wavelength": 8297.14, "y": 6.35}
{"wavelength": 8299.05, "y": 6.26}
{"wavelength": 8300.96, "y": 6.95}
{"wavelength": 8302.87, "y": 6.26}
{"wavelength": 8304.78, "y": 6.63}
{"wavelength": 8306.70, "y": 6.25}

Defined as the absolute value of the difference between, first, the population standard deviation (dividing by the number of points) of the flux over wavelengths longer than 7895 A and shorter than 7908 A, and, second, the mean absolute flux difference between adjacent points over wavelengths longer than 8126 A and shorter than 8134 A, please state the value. 0.30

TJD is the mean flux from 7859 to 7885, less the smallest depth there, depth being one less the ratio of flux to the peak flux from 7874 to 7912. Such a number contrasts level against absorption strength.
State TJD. 6.46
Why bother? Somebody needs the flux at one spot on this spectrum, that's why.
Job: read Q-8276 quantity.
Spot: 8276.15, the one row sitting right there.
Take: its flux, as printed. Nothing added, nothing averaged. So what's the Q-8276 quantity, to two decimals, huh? 6.71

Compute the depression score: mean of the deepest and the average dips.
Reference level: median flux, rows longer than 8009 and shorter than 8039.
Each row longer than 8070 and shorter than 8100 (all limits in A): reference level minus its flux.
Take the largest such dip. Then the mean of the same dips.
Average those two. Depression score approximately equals 0.1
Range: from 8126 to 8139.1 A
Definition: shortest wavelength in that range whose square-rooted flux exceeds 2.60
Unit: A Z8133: 8128.84 A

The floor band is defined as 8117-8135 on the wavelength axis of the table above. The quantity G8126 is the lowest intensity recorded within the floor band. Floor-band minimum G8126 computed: 5.86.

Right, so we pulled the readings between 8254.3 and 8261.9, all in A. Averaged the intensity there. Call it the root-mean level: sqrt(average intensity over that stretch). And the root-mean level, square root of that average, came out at 2.60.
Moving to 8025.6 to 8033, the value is 2.61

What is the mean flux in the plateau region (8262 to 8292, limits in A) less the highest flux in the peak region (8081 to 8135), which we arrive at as -0.88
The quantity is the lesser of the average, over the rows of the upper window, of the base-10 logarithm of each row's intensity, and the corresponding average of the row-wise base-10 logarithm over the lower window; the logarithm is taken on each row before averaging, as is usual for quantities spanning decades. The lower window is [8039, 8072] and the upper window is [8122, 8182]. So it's 0.825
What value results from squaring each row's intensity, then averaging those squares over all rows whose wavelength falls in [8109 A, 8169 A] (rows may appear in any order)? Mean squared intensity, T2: 44.1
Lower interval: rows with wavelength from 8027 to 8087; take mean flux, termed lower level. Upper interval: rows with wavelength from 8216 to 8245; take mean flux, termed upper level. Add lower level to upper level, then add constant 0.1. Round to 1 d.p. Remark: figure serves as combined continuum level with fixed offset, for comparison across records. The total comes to 13.8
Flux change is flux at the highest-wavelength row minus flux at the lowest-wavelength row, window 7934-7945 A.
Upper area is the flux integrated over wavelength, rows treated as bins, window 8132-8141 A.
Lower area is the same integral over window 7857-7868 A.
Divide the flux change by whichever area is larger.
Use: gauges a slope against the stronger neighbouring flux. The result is -0.015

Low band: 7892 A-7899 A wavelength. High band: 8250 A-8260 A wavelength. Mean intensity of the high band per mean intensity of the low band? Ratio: 1.01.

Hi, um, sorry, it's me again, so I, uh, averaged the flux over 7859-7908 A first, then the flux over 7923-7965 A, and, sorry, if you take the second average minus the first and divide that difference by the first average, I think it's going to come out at 0.025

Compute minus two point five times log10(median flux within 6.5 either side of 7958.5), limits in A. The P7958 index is -2.075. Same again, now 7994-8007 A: -2.127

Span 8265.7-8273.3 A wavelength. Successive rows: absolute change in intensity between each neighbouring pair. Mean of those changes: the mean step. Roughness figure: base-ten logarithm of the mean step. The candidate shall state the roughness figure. -1.0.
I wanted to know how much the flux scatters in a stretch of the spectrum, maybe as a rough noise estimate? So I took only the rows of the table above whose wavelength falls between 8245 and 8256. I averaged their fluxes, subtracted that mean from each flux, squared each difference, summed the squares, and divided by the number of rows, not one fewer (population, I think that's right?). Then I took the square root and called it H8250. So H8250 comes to 0.38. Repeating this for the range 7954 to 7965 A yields 0.34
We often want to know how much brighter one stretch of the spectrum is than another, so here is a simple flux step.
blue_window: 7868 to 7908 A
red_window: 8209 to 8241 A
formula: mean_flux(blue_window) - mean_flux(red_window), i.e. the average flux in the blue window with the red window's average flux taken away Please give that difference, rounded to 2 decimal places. -0.20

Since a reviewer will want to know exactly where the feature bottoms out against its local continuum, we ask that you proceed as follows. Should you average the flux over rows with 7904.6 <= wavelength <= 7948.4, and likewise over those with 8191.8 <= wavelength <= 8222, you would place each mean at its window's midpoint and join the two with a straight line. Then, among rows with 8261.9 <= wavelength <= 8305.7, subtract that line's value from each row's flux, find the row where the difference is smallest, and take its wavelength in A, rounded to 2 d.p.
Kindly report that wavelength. 8285.68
